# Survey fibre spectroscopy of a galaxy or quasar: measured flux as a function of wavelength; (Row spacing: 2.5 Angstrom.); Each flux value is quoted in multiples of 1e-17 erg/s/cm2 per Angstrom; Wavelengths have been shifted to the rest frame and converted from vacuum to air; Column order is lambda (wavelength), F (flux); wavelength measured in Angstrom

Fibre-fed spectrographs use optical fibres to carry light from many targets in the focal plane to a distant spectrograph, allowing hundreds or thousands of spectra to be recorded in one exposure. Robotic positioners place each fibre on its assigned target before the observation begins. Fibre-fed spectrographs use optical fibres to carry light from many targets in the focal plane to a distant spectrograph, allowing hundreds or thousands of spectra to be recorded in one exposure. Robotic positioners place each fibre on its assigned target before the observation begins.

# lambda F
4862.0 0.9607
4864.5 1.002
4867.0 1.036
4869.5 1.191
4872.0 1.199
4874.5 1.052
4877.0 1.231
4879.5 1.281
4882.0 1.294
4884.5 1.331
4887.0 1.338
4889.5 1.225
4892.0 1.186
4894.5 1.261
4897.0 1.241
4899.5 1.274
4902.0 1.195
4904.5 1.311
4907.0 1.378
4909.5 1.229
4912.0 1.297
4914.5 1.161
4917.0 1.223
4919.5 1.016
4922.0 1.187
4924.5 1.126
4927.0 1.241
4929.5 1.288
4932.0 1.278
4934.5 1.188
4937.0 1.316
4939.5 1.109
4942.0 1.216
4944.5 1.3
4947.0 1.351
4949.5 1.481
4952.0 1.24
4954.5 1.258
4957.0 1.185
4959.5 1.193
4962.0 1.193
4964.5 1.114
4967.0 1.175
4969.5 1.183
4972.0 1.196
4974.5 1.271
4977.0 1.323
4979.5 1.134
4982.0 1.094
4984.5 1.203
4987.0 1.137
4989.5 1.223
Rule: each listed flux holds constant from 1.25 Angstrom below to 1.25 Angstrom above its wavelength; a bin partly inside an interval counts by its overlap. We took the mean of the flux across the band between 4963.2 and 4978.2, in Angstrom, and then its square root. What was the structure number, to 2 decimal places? 1.10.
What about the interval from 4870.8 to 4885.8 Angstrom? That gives 1.11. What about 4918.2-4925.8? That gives 1.05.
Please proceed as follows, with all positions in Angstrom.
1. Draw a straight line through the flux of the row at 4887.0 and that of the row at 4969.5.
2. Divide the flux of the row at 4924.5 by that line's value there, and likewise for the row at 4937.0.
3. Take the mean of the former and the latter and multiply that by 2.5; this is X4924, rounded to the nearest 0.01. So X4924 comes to 2.43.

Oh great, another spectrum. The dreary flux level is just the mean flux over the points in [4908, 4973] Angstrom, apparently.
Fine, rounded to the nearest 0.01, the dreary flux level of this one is 1.22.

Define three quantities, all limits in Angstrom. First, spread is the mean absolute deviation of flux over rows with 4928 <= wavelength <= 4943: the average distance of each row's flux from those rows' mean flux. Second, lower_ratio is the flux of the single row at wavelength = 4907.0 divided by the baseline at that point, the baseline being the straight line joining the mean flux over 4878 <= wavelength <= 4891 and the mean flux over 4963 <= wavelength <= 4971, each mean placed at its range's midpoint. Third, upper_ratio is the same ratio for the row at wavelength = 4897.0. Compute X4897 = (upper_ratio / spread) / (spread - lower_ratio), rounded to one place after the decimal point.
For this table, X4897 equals -15.3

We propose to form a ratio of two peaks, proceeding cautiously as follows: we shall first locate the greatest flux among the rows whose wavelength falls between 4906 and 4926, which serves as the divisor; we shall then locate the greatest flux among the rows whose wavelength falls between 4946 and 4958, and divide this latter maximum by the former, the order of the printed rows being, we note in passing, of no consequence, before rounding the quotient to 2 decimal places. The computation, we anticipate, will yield 1.07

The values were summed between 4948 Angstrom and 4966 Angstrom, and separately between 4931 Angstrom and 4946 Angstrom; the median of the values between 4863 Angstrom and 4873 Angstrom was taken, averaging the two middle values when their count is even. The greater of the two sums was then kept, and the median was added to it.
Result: 9.8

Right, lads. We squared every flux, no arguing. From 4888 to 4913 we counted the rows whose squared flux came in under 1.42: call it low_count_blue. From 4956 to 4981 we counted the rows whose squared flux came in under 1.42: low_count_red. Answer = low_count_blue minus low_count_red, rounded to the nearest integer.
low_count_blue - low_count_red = -4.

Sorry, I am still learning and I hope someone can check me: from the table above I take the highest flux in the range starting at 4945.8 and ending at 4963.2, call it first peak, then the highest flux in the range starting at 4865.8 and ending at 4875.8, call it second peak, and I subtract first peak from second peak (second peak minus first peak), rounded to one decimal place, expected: -0.3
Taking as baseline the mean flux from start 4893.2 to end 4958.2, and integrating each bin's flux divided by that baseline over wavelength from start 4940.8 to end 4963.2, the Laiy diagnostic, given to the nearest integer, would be 23 Angstrom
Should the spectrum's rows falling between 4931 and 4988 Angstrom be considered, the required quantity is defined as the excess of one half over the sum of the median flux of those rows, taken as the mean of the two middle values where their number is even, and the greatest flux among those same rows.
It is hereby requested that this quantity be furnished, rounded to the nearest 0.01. -2.18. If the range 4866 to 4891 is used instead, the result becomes -2.07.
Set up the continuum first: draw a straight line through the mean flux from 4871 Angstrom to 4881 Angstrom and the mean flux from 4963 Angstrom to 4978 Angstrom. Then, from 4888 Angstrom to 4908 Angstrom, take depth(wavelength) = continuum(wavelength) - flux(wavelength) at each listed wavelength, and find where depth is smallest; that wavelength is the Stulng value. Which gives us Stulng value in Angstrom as 4907.0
